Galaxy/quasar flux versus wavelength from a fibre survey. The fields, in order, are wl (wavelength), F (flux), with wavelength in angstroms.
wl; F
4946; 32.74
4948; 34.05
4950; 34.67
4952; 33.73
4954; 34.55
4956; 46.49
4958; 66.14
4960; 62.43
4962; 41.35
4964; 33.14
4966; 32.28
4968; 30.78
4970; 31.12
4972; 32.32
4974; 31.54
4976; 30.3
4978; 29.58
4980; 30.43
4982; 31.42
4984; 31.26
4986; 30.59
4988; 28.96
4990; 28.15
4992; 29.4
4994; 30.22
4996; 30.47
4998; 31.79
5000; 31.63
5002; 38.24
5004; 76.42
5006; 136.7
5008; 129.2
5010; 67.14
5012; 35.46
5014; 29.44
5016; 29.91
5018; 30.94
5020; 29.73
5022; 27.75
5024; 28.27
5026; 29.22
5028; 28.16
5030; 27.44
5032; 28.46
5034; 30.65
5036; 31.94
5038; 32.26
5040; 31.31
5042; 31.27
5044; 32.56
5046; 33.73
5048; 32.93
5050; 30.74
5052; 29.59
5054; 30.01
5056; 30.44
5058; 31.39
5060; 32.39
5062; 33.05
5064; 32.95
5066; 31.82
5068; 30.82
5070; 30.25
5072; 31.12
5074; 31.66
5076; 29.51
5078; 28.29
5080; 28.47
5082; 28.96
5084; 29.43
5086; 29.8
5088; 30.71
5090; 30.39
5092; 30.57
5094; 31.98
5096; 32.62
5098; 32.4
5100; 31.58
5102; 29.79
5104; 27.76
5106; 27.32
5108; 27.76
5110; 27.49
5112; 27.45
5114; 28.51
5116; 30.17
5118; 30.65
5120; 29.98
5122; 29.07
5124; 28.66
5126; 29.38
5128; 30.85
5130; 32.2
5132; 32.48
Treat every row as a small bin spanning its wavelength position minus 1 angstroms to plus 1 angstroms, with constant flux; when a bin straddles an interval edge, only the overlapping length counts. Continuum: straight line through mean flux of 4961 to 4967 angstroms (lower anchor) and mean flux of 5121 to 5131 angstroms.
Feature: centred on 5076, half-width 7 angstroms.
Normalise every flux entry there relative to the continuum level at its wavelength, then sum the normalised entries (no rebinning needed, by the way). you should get 6.56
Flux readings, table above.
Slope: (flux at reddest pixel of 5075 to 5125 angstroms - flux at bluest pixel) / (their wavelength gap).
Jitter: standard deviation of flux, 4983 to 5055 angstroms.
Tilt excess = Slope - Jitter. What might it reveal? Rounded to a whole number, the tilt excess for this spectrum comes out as -25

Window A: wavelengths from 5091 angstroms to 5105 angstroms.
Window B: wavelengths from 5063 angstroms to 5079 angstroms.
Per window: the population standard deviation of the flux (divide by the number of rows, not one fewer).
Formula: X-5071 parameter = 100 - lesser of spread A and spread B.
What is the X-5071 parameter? 98.6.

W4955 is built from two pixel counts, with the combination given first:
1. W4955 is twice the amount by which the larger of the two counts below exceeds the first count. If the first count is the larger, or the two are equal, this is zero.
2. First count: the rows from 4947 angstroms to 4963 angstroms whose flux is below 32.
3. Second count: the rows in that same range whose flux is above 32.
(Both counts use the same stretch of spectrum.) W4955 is 16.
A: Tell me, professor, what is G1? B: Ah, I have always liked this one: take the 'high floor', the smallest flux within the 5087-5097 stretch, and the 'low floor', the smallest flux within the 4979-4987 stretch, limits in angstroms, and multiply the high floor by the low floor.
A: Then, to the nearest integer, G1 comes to 925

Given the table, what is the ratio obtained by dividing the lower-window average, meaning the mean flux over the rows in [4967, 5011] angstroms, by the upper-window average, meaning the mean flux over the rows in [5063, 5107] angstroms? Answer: 1.45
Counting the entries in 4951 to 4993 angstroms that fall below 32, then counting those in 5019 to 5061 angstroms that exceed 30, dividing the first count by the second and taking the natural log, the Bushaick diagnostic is -0.1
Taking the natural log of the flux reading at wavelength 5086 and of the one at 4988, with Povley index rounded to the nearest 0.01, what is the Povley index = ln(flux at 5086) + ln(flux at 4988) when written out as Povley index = 6.76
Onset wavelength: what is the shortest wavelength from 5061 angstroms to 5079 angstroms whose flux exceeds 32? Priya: 5062 angstroms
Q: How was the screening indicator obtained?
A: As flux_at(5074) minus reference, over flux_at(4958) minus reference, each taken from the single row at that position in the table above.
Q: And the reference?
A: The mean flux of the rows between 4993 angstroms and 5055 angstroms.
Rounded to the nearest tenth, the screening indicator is -0.3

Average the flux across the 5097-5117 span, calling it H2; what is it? 29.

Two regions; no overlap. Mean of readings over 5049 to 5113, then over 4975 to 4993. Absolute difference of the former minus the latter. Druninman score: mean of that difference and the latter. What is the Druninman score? 15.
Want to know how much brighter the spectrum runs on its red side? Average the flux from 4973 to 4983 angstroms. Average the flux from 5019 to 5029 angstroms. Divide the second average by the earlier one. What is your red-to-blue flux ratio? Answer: 0.93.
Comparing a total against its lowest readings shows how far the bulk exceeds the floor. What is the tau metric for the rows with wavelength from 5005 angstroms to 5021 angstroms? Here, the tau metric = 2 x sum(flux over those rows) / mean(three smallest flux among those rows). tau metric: 32.9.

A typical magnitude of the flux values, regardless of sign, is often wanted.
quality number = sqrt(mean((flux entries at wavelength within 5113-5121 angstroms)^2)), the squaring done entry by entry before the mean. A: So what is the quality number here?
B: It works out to 29.8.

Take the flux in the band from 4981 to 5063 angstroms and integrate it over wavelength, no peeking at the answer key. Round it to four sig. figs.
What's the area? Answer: 3101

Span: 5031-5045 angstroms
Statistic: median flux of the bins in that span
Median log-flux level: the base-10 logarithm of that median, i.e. 1.50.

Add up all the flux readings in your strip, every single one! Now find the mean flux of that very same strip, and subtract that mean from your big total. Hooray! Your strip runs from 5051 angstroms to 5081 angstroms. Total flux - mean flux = 431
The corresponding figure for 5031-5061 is 438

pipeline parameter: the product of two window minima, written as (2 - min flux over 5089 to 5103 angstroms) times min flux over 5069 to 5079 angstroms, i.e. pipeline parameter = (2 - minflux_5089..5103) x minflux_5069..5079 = -786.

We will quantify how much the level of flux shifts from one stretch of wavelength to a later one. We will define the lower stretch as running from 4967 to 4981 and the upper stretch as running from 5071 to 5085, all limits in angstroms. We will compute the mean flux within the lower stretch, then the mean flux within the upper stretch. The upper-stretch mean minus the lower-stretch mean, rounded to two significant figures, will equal -1.2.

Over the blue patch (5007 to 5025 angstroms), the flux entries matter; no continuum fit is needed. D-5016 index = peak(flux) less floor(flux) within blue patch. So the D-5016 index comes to 101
